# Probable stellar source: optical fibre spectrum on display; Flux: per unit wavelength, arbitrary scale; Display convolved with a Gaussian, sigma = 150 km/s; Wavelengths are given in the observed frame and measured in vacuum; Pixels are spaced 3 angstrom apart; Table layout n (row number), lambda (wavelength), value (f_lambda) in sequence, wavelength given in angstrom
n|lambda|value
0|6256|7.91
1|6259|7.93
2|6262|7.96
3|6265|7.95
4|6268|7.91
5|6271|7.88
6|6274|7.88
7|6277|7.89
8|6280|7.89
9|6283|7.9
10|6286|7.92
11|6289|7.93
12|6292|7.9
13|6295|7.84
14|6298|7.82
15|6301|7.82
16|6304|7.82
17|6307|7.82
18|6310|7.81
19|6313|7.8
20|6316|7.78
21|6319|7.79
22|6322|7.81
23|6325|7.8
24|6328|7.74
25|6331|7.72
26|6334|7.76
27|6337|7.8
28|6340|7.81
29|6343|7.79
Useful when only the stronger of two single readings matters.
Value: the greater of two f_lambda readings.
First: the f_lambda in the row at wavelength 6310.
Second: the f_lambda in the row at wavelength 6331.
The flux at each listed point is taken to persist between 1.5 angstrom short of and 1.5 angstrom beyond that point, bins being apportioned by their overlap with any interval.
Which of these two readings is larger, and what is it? 7.81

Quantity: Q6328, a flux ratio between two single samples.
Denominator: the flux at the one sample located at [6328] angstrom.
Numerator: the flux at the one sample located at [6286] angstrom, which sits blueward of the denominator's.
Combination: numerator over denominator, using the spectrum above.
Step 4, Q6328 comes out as 1.02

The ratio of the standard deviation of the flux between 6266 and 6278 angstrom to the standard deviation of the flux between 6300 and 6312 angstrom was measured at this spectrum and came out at 2.8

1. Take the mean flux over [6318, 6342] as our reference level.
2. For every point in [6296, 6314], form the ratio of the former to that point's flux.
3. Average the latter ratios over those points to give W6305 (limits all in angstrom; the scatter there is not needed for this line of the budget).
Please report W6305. 0.995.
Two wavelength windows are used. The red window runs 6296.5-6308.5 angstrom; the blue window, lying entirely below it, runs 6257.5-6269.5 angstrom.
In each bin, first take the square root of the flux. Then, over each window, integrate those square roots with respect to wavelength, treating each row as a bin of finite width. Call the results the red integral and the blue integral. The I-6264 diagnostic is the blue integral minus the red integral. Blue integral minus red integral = 0.25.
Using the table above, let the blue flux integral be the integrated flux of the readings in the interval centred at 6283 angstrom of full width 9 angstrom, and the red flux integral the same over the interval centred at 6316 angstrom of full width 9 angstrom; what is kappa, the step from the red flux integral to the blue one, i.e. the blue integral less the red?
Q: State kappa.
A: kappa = 1.02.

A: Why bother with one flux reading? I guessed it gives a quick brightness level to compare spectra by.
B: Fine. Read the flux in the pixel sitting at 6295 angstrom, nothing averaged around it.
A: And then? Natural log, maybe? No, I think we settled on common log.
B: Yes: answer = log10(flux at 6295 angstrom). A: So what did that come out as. 0.894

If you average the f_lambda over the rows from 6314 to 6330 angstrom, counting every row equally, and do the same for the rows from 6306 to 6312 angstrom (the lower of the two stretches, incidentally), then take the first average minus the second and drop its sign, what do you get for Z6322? 0.031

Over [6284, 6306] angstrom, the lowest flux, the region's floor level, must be 7.82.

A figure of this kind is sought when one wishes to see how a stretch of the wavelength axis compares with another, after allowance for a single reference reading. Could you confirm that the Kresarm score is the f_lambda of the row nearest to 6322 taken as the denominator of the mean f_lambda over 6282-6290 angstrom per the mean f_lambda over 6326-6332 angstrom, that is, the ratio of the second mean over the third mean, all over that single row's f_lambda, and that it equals 0.131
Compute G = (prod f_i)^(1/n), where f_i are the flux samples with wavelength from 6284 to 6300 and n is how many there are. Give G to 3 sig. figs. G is 7.88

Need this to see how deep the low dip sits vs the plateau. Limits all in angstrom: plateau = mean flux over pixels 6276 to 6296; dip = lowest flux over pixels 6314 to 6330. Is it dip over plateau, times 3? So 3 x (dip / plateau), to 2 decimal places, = 2.94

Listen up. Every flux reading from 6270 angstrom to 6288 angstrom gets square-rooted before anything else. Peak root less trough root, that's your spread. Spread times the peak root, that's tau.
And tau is 0.020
